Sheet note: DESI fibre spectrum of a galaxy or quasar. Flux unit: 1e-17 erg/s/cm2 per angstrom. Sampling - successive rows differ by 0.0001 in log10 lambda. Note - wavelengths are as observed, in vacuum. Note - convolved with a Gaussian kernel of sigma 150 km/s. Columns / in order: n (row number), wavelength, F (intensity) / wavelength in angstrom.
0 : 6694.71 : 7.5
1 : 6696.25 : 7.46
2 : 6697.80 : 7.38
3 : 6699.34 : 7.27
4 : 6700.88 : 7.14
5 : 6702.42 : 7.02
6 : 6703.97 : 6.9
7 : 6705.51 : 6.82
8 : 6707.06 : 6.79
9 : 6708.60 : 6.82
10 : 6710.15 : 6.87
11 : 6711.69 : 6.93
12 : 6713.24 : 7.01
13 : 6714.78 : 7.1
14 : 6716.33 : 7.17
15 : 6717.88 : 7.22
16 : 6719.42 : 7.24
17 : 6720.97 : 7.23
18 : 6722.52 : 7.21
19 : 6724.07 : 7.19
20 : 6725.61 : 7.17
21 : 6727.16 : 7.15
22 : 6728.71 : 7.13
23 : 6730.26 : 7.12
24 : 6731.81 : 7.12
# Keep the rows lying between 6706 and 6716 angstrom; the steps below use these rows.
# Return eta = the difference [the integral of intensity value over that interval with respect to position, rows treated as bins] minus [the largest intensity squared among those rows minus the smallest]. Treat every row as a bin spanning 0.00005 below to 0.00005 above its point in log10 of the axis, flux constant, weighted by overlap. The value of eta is 65.0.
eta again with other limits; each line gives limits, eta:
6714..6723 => 62.7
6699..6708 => 56.0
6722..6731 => 63.2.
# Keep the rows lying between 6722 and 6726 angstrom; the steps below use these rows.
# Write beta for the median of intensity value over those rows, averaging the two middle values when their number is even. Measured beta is 7.190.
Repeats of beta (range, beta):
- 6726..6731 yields 7.130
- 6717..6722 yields 7.230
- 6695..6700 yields 7.380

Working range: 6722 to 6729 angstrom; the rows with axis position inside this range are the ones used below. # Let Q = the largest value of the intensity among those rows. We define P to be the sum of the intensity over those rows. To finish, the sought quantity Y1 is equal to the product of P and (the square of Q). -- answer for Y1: 1864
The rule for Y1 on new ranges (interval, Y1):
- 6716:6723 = 1891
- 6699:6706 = 1858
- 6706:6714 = 1691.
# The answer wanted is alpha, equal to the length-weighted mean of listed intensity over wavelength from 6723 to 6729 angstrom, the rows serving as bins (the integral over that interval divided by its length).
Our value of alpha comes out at 7.17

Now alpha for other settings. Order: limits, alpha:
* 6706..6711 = 6.83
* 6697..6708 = 7.04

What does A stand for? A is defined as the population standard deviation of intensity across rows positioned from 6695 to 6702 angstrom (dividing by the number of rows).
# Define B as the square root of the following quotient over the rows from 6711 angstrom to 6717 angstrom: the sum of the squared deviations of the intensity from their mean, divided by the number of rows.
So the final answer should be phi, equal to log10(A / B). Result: 0.1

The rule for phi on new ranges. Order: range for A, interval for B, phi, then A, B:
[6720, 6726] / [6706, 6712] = -0.4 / 0.02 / 0.053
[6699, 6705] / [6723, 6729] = 0.8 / 0.14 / 0.022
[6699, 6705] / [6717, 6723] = 1.1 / 0.14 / 0.011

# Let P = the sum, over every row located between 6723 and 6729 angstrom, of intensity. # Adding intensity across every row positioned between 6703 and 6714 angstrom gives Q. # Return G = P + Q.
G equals 77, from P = 29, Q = 48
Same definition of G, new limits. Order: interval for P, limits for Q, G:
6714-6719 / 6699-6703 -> 43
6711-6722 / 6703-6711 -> 84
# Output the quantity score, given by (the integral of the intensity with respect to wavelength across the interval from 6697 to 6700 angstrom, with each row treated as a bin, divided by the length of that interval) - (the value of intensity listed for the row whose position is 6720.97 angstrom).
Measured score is 0.08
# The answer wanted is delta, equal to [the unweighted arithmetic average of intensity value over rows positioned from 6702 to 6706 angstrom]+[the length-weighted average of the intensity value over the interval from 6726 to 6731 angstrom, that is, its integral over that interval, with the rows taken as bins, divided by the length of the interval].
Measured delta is 14.0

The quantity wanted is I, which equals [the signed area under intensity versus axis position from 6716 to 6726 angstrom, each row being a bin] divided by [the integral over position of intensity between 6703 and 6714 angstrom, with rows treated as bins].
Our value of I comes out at 0.95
